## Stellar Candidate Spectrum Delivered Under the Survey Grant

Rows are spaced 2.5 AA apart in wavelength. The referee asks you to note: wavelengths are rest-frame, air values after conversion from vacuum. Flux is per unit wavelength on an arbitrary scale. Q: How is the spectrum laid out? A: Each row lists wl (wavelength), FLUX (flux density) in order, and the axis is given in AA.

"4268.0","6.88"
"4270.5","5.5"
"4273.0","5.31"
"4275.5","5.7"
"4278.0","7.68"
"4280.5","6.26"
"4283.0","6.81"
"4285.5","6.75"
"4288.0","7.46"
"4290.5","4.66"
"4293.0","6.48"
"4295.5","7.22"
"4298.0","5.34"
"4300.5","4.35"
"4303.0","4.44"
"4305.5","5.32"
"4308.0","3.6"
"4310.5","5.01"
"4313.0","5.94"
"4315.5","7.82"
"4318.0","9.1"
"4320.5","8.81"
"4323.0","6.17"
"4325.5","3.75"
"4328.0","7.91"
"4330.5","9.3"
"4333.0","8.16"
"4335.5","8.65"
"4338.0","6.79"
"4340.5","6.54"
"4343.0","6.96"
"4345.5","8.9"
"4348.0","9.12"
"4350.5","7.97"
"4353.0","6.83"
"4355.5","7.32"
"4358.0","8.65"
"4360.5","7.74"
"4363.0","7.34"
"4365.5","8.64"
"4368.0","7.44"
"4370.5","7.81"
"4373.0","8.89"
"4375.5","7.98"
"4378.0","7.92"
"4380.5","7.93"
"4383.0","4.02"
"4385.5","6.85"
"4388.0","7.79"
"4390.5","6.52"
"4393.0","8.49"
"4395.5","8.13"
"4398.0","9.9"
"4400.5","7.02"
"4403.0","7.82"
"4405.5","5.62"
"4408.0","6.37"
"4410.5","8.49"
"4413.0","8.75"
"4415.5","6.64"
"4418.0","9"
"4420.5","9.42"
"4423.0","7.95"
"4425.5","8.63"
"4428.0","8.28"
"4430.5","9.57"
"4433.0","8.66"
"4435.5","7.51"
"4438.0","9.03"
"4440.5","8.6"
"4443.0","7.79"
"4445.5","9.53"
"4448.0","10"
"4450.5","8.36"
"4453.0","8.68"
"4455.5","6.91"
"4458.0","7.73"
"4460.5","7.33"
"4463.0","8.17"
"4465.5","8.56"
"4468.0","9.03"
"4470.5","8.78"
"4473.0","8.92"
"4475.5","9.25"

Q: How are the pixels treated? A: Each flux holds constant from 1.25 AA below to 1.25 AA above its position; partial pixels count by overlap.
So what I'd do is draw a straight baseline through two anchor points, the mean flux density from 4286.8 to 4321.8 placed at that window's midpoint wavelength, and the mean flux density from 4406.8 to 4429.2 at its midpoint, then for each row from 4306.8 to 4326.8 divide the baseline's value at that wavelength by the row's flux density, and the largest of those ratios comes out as 1.73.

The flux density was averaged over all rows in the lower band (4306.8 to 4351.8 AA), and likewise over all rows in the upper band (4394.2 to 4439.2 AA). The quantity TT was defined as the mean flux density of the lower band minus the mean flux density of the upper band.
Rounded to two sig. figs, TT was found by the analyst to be -0.90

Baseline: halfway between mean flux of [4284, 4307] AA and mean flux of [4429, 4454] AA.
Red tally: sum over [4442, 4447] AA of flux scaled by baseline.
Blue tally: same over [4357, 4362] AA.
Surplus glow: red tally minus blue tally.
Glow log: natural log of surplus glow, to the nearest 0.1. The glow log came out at -2.1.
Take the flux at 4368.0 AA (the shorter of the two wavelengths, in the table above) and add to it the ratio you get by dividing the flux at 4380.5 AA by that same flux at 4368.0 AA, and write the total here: 8.51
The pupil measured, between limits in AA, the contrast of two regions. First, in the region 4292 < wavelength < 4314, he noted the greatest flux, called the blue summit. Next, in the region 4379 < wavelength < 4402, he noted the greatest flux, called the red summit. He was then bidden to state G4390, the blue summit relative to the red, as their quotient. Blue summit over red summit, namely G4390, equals 0.73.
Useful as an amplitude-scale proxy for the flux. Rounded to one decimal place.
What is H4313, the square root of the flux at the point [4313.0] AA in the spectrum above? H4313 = 2.4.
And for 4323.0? 2.5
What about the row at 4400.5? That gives 2.6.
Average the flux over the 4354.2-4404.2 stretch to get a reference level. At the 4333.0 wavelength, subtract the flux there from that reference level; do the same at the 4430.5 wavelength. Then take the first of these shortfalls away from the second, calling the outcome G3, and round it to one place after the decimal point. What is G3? -1.4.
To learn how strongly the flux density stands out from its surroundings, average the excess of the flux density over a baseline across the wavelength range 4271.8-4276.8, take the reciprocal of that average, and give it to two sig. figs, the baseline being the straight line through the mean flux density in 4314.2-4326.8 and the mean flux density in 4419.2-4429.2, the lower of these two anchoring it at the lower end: -1.0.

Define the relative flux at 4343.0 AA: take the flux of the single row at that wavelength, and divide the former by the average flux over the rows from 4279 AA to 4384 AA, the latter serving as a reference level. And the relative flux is 1.0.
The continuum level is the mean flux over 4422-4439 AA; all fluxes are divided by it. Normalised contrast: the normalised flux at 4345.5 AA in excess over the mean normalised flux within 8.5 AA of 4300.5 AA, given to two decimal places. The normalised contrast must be 0.43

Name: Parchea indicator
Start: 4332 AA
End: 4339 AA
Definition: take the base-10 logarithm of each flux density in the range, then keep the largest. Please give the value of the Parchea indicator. 0.937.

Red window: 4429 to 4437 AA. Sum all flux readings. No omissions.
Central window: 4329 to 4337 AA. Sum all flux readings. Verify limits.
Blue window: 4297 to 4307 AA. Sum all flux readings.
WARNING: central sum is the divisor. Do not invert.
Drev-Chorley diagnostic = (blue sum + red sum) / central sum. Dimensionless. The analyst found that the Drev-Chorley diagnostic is 1.7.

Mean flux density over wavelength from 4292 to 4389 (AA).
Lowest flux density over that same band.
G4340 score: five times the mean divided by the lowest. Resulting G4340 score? 9.9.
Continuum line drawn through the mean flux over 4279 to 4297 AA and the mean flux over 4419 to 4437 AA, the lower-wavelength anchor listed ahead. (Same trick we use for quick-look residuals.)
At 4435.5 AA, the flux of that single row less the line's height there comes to -1.2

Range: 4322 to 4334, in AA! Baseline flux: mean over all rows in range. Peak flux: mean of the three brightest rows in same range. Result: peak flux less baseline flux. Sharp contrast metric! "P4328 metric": 1.40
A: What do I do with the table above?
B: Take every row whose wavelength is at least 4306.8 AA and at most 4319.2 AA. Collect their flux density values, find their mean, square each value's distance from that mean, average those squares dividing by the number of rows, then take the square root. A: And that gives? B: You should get 2.0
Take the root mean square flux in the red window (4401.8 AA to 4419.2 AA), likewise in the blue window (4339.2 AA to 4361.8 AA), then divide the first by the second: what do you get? 0.97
